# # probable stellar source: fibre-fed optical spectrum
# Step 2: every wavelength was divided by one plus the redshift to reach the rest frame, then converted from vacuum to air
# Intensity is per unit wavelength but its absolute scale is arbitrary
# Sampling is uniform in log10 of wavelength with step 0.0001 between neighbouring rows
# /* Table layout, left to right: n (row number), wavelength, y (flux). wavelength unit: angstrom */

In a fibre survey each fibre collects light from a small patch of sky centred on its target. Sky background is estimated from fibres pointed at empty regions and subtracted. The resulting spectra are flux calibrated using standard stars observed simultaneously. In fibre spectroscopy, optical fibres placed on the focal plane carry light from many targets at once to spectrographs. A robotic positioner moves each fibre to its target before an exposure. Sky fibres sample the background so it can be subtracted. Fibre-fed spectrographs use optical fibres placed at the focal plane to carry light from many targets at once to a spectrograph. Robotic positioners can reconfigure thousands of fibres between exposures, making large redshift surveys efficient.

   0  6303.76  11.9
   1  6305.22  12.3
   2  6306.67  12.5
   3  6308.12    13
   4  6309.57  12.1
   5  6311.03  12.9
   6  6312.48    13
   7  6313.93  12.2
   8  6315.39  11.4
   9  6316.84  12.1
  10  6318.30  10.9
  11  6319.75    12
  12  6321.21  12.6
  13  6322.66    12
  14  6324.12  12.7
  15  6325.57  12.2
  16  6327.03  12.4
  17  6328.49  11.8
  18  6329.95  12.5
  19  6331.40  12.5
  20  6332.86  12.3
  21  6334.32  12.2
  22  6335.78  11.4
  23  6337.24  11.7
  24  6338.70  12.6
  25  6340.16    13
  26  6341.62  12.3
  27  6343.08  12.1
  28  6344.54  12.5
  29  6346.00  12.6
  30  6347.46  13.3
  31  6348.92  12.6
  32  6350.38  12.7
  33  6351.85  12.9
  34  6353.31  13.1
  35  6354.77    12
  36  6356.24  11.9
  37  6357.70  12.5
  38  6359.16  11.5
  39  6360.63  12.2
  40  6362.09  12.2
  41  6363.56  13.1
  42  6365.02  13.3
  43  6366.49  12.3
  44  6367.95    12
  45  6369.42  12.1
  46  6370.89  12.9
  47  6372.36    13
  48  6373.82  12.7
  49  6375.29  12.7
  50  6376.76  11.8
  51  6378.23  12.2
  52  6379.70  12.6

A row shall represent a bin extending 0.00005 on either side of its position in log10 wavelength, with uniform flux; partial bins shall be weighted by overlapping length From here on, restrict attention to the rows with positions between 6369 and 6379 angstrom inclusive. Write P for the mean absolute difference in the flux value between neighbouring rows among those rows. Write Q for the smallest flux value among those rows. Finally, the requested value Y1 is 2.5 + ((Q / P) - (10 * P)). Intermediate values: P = 0.42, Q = 11.8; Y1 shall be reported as 27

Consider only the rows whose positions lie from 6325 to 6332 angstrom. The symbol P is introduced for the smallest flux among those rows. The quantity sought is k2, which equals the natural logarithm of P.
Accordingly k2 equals 2.47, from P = 11.8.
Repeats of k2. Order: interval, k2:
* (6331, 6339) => 2.43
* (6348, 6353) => 2.53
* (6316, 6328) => 2.39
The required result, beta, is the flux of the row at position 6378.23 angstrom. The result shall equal 12.2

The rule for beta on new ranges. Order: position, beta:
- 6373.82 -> 12.7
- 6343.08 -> 12.1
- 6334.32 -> 12.2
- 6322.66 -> 12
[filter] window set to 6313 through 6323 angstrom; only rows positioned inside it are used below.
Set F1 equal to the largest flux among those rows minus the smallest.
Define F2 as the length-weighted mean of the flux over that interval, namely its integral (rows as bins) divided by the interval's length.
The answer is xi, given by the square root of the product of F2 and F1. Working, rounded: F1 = 1.7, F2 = 11.9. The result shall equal 4.5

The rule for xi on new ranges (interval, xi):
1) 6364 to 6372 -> 4.0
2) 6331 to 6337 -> 3.6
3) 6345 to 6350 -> 3.0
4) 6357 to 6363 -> 3.5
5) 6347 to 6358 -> 4.2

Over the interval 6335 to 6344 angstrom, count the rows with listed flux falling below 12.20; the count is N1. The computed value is 3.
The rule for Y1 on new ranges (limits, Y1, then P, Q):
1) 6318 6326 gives 11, 0.70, 10.9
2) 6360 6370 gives 27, 0.42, 12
